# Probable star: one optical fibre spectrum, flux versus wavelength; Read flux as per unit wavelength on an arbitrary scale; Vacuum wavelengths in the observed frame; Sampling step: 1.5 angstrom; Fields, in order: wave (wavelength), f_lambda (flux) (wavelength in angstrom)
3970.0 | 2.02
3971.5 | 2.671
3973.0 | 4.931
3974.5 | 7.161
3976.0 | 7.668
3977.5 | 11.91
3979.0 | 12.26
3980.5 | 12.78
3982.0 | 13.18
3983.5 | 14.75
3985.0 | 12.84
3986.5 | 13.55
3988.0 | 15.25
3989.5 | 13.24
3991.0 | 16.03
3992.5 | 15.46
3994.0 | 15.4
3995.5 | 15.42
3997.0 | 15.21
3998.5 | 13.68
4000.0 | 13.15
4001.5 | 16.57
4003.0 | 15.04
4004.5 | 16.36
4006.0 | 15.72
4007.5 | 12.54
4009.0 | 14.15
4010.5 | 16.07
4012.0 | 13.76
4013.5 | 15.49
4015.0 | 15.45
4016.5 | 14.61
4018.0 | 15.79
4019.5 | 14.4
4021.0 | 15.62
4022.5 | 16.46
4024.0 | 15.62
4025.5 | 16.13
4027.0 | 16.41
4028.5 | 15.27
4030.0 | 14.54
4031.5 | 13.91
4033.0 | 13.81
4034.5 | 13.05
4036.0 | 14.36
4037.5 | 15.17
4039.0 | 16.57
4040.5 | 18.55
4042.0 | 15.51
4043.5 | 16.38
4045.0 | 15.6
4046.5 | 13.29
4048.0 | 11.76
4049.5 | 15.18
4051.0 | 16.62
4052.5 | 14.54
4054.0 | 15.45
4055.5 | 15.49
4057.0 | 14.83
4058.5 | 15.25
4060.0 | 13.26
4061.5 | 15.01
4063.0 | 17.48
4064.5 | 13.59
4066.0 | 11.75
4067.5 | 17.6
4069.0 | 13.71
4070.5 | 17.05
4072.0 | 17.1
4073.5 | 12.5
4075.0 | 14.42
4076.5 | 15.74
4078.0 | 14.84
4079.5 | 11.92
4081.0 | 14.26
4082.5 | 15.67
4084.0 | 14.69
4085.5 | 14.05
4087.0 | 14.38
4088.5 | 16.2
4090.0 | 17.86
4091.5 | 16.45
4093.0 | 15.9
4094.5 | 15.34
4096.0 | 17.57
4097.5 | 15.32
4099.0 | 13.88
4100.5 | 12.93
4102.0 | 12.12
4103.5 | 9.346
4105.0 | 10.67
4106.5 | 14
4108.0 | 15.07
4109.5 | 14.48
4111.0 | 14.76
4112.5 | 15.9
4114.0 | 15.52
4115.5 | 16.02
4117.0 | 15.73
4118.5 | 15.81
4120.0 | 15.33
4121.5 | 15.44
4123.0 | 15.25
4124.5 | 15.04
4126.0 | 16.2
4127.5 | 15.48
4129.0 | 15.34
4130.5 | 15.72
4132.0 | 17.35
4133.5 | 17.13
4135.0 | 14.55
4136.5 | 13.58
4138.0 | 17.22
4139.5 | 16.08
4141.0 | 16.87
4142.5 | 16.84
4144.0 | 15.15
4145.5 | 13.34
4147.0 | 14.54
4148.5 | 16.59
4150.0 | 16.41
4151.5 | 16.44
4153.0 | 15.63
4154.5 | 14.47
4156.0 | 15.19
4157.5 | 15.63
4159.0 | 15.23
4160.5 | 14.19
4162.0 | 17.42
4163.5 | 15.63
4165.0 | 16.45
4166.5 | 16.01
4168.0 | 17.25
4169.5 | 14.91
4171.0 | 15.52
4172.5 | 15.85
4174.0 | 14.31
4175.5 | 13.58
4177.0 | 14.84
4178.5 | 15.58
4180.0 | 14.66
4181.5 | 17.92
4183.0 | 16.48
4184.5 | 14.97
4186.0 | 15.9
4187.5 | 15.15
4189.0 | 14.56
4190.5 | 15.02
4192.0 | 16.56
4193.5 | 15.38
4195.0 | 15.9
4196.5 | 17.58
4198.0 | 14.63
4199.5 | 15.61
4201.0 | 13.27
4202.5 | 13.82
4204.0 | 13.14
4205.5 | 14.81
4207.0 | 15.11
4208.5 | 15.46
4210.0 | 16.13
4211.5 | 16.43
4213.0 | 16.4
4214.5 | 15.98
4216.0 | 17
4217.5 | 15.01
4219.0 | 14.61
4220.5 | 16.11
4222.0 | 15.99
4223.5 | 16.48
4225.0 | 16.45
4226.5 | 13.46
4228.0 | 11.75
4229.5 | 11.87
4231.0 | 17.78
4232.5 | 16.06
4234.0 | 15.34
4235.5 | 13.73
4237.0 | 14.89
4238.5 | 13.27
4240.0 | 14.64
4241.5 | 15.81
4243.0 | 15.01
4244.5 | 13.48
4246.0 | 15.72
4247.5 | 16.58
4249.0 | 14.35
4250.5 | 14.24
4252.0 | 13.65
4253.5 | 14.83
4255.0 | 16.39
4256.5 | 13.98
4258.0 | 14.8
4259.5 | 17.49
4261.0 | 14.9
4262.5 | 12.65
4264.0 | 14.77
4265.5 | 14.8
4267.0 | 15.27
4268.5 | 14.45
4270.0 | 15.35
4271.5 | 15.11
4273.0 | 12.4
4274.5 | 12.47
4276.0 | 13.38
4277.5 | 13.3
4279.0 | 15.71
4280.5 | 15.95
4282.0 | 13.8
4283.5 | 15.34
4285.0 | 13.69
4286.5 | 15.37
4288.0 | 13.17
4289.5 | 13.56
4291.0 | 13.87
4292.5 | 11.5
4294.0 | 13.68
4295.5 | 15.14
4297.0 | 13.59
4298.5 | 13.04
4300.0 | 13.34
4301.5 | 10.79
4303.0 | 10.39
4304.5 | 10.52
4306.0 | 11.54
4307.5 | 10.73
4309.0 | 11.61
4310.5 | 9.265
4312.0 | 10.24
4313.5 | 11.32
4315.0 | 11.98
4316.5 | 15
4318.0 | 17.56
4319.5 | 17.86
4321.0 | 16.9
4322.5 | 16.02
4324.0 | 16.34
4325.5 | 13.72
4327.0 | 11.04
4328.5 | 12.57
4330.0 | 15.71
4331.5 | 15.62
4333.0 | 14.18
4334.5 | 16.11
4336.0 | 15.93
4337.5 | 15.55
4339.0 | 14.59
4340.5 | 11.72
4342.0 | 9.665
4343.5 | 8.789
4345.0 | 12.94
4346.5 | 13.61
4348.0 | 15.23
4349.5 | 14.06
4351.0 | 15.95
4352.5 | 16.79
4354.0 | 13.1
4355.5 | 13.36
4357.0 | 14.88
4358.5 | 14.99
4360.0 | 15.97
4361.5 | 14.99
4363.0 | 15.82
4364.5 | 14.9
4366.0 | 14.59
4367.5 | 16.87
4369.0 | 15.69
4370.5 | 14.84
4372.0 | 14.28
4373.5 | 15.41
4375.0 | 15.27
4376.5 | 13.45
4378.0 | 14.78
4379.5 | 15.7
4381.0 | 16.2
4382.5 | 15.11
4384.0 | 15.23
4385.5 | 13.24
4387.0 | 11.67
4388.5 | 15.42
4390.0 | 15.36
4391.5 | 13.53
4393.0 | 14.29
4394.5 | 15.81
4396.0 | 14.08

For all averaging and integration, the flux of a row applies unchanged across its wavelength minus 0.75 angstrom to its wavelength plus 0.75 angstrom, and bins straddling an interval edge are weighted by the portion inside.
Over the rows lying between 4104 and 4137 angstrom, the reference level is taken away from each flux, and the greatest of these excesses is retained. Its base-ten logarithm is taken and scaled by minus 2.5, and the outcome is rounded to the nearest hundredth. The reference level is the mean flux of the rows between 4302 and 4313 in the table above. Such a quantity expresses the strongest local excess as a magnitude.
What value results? -2.07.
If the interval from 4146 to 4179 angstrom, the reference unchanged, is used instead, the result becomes -2.08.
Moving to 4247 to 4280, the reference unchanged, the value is -2.09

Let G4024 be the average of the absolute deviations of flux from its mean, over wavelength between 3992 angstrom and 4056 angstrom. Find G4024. 0.98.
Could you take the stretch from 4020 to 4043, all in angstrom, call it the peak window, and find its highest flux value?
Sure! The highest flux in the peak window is 18.55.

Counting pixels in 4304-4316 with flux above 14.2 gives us 0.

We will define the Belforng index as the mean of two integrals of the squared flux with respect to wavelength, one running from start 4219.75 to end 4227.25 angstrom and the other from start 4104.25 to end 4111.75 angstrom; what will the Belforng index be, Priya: 1652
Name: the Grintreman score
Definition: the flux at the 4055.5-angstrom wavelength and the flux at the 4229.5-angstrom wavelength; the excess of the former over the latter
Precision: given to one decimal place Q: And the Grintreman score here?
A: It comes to 3.6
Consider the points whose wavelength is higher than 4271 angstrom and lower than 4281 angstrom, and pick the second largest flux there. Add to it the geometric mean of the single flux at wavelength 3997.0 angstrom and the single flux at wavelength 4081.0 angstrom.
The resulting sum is 30.4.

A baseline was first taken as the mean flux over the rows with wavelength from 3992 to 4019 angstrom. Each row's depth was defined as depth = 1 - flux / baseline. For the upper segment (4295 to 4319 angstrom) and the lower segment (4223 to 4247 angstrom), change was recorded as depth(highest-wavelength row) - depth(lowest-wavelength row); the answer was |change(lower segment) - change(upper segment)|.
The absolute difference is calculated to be 0.212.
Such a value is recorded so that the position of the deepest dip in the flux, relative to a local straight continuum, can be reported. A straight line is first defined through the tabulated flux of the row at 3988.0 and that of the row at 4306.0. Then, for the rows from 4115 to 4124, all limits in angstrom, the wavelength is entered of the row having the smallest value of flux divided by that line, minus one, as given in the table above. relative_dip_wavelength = 4123.0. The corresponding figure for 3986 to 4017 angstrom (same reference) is 4007.5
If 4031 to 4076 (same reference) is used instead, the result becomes 4048.0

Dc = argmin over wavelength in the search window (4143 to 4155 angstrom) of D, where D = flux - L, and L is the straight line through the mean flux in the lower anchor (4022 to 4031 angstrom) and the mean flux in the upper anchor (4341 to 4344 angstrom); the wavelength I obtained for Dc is 4145.5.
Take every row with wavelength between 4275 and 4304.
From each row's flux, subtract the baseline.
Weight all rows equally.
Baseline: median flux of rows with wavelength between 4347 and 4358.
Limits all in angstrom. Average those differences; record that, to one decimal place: -1.3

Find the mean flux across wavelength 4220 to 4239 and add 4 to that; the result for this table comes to 18.9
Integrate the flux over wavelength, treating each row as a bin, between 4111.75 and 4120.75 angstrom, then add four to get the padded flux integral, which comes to 145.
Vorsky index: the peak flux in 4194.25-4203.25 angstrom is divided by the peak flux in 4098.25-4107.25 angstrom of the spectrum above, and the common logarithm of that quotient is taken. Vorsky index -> 0.10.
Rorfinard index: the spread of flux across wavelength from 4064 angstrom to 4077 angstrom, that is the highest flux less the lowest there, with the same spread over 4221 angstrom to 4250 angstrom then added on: 11.9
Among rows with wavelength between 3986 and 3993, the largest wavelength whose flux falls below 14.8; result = 3989.5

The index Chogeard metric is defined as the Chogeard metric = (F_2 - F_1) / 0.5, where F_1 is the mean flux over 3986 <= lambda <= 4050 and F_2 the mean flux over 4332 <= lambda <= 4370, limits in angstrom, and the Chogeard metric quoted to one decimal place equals -1.2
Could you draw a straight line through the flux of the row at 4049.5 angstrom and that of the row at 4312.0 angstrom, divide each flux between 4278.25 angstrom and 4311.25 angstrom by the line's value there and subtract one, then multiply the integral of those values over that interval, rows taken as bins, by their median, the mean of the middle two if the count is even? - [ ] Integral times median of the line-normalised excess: 2.0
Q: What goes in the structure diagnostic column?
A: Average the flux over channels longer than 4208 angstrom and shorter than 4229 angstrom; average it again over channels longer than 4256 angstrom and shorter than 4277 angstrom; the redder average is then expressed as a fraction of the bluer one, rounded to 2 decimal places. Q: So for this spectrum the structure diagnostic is 0.93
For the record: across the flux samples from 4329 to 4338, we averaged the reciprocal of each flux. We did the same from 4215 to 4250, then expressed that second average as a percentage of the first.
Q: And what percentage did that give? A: 104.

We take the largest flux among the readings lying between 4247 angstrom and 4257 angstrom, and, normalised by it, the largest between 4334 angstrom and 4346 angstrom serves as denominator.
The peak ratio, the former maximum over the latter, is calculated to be 1.03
